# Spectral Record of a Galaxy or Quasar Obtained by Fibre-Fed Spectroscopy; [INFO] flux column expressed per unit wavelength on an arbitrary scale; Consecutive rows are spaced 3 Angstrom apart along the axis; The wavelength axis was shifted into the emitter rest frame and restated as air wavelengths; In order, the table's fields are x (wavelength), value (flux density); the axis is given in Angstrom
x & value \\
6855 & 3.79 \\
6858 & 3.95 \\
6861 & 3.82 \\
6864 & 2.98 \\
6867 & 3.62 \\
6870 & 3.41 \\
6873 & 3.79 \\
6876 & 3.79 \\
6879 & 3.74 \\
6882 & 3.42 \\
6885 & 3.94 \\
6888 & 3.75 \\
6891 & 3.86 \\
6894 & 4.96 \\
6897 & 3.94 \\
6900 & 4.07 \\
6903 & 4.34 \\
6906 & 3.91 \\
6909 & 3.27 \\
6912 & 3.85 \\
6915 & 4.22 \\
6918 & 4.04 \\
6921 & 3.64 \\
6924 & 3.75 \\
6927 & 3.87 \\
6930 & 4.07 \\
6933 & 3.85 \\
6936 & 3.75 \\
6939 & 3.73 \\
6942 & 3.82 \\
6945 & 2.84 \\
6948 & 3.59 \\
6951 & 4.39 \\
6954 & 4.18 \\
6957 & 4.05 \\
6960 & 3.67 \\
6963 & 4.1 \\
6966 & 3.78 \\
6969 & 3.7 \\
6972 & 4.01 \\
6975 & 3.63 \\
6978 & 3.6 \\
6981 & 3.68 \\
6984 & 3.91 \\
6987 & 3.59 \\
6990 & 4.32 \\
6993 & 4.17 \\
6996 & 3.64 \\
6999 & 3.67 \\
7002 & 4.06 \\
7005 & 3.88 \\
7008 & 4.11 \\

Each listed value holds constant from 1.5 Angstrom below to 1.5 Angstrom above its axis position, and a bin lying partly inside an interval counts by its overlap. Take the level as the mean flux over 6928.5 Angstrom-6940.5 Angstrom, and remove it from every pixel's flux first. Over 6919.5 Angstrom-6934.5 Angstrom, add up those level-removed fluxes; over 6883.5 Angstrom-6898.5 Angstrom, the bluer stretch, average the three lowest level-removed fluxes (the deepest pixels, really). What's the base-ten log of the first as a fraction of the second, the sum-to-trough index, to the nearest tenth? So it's 14.7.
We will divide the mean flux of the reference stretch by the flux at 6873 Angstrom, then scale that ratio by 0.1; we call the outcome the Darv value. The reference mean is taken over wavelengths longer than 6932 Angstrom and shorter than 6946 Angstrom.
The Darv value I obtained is 0.095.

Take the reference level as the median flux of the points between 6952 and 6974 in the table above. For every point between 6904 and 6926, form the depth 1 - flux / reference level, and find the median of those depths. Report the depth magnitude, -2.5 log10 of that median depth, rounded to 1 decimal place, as 3.5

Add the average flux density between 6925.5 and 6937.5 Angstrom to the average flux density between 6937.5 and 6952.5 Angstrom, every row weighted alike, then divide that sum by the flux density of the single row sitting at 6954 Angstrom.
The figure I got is 1.81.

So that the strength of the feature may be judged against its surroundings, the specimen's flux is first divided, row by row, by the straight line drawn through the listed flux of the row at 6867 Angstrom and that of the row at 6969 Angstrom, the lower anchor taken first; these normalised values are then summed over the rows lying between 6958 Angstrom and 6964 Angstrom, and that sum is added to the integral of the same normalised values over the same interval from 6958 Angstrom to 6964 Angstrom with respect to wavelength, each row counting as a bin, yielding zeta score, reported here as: 8.41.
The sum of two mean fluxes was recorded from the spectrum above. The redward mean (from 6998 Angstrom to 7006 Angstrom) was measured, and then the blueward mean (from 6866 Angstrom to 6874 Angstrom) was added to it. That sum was 7.48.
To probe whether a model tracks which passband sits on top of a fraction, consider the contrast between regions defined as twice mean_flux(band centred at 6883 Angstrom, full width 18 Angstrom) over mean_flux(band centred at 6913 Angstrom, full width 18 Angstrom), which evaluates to 2.0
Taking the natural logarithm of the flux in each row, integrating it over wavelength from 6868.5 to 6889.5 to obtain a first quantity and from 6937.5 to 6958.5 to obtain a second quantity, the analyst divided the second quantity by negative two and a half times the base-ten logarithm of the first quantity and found -7.75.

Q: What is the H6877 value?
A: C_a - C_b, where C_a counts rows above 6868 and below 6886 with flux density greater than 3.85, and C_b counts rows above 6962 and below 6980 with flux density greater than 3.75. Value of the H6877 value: -2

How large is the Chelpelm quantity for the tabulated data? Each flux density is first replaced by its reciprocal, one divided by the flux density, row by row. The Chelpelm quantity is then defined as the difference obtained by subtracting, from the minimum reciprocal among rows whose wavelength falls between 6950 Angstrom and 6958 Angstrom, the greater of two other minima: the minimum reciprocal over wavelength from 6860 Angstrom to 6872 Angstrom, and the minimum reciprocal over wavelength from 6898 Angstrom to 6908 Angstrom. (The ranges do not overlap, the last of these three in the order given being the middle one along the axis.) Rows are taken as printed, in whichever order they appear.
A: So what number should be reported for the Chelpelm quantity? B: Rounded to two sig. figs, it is -0.034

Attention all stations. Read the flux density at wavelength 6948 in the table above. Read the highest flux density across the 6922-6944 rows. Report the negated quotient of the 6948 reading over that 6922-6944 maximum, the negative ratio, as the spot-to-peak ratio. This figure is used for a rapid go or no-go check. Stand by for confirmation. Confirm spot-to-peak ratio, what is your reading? -0.88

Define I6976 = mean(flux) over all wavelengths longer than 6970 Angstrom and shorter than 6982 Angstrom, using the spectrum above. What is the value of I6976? 3.73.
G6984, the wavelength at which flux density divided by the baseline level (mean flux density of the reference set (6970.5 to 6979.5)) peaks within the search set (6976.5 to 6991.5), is 6990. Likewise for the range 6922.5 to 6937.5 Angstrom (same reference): 6930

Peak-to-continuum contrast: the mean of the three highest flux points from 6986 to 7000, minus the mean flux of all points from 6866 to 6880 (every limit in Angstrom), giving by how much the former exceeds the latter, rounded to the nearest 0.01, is 0.38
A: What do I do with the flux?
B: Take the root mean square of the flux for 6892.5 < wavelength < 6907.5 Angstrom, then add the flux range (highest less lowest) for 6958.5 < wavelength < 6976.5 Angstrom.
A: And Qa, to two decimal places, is 4.73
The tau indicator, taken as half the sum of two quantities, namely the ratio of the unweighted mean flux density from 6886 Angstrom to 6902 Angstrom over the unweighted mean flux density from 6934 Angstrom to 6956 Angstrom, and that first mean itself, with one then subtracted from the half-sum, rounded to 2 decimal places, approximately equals 1.61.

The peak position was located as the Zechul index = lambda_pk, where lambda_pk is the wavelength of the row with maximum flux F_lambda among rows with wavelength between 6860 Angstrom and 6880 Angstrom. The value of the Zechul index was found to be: 6861 Angstrom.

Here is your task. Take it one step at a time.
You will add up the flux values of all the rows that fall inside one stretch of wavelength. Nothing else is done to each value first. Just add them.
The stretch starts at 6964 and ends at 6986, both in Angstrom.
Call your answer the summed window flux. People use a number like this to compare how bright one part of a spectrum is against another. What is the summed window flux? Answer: 26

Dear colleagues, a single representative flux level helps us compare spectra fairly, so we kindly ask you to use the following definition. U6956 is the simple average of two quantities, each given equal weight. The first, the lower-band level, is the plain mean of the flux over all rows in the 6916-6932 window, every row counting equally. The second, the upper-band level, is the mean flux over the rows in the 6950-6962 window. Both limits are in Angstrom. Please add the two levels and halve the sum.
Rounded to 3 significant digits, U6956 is 3.97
